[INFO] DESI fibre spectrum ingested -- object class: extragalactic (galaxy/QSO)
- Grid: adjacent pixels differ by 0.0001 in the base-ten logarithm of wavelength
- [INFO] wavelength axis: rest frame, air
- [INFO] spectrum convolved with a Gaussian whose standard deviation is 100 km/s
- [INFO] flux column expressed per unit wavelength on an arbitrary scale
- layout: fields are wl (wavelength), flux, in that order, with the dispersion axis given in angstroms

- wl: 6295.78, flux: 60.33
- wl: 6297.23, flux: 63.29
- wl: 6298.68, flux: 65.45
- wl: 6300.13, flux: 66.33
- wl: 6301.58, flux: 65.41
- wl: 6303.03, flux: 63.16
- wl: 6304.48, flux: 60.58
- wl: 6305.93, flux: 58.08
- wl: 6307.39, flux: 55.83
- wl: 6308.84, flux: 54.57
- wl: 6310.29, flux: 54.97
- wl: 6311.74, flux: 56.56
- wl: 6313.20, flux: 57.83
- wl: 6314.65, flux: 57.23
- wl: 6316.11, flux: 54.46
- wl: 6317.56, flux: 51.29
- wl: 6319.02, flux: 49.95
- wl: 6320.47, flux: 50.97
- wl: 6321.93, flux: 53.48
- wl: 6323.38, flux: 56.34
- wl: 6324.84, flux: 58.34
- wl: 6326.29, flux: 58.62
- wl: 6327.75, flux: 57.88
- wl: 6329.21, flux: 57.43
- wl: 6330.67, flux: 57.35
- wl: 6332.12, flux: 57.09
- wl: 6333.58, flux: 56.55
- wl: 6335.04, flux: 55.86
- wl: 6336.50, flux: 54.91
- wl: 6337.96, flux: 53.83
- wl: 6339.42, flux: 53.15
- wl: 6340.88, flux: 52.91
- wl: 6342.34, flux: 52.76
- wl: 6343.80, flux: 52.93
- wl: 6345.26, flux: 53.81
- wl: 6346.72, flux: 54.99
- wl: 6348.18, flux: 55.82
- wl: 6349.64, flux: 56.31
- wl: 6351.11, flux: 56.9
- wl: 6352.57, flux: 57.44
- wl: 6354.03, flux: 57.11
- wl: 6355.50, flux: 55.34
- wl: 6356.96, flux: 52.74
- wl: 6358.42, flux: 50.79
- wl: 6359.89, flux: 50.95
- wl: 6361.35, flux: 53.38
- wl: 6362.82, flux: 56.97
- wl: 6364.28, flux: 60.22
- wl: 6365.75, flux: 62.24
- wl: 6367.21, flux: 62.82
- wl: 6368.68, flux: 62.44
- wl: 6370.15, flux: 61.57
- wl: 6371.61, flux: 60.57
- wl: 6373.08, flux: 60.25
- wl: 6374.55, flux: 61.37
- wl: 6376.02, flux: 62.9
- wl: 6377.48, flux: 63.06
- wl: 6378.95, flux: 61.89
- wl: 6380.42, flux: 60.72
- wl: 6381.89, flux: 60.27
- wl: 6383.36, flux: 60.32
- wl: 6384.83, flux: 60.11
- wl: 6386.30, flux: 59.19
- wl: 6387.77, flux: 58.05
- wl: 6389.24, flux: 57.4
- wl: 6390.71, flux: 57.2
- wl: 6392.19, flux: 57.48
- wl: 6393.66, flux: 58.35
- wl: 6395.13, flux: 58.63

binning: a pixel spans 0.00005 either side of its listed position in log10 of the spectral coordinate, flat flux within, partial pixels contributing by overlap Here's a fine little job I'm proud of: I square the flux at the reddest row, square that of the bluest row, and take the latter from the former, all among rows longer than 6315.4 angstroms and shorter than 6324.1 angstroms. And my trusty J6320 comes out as 208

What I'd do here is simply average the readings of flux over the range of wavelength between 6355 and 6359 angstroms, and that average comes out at 53.0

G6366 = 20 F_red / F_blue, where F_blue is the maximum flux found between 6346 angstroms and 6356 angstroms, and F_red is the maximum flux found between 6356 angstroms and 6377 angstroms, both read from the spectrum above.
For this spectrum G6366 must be 21.9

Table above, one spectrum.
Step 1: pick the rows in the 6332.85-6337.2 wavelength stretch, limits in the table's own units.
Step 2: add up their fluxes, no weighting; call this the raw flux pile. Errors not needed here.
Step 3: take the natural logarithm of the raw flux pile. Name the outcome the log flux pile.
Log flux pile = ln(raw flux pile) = 5.12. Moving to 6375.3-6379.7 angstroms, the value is 5.24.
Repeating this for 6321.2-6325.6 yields 5.12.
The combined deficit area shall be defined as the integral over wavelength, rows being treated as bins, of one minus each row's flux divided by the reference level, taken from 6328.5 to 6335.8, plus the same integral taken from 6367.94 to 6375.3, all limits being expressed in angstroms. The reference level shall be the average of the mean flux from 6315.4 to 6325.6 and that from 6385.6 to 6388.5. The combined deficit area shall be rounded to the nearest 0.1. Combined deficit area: -0.8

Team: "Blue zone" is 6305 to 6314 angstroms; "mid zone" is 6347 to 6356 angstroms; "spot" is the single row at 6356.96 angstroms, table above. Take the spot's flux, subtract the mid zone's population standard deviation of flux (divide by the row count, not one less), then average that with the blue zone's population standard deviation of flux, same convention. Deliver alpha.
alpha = 26.7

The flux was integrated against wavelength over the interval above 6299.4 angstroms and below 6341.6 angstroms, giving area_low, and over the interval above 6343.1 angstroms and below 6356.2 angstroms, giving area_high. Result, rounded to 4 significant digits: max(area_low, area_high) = 2388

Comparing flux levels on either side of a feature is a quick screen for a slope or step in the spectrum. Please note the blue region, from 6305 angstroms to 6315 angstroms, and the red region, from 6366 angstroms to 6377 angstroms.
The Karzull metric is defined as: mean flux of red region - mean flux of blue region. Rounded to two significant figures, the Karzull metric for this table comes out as 5.3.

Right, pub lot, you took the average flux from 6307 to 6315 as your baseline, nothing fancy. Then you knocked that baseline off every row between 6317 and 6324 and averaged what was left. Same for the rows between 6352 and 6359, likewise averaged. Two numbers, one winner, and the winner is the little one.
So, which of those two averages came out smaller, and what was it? -3.8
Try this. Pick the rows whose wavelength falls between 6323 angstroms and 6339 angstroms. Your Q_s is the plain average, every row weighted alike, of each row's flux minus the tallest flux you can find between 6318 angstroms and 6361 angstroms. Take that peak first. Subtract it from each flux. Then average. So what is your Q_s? -1.9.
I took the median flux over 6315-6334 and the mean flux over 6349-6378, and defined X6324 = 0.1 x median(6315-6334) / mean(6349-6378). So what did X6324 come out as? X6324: 0.0971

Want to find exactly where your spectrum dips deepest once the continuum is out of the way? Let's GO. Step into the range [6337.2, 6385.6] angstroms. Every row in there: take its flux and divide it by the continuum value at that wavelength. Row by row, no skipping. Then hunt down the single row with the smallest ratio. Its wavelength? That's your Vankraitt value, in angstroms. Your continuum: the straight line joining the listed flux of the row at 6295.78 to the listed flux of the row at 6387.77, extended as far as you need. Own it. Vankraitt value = 6358.42 angstroms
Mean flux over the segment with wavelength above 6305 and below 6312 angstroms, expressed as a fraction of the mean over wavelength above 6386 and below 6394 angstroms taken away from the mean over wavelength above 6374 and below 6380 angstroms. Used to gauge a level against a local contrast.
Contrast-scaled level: 13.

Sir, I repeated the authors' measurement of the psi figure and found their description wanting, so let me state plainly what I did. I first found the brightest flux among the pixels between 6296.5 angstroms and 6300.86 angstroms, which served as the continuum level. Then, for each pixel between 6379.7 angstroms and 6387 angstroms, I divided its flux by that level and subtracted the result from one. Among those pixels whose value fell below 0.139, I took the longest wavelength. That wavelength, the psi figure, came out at 6386.30 angstroms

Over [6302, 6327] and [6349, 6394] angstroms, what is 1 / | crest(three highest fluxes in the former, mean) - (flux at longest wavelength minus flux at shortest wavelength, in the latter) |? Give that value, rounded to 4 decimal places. 0.0170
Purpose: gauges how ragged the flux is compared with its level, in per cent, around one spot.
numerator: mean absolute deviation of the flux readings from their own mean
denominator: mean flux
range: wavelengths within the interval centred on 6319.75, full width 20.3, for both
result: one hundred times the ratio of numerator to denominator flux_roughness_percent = 4.4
